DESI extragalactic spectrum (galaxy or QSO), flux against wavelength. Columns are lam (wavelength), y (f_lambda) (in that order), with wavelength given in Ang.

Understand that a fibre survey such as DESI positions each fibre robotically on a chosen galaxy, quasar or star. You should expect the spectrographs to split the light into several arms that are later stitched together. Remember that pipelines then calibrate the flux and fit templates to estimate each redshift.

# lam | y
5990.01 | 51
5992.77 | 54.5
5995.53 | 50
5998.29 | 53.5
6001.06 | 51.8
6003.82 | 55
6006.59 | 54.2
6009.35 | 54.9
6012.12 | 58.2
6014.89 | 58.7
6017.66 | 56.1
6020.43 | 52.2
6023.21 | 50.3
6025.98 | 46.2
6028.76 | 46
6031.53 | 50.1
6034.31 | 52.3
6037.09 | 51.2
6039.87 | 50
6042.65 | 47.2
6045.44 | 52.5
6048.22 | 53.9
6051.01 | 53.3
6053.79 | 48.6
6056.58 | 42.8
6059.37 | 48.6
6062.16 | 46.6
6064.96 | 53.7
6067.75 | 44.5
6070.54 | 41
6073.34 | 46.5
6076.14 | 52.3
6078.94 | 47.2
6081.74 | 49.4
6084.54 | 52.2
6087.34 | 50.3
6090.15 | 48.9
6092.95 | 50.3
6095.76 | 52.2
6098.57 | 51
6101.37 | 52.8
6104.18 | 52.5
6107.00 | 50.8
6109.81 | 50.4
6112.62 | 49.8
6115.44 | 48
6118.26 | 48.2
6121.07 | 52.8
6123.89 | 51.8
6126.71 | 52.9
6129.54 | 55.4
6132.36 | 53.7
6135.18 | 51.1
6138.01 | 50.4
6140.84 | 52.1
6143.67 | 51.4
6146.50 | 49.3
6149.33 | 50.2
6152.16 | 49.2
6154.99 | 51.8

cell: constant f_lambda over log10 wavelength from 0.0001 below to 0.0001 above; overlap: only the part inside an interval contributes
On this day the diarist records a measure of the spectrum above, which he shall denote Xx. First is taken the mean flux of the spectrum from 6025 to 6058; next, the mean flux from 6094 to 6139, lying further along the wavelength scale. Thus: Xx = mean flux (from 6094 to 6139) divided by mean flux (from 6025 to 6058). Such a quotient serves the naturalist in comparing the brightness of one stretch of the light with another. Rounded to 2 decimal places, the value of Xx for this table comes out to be 1.04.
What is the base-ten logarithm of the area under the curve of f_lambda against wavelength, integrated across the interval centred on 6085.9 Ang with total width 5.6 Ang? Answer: 2.46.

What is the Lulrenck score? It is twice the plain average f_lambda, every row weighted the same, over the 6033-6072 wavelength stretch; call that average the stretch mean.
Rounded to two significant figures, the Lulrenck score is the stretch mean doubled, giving 98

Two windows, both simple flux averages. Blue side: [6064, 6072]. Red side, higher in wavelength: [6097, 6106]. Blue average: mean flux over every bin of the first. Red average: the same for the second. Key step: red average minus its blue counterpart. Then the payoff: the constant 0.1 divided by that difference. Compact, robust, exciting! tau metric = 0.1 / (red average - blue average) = 0.02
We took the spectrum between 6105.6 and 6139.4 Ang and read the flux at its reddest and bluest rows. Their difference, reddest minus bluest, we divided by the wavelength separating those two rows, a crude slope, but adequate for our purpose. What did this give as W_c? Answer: -0.01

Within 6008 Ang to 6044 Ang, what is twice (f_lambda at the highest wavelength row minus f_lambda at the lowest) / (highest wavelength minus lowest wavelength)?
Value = -0.46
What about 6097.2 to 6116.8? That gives -0.36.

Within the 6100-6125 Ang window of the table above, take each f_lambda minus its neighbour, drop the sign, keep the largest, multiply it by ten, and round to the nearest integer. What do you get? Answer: 46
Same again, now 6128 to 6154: 26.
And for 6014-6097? 92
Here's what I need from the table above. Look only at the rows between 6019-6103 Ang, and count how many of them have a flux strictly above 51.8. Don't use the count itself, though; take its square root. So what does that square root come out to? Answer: 3.2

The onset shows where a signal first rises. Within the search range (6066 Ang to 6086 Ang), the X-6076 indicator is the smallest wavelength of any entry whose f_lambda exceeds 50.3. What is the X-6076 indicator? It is 6076.14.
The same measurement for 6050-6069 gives 6051.01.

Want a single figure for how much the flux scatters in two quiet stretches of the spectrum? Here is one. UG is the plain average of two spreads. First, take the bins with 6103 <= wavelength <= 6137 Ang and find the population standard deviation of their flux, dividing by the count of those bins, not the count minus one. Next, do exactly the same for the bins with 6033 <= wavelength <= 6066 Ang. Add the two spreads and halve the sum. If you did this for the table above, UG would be 2.68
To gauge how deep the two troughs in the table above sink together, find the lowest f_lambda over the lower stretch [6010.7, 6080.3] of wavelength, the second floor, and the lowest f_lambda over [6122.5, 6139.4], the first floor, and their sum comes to 91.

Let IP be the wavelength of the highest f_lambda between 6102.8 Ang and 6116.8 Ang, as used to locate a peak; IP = 6104.18 Ang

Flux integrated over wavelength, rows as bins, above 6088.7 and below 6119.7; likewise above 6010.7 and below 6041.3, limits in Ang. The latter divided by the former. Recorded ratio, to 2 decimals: 1.02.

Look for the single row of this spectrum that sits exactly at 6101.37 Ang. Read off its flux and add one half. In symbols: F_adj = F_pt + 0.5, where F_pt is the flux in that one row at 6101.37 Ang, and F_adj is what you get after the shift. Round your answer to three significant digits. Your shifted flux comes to 53.3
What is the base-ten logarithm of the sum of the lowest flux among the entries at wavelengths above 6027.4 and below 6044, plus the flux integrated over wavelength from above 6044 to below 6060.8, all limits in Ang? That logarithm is 2.95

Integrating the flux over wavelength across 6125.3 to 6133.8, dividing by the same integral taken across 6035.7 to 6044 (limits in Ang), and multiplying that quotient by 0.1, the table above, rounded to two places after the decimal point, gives 0.11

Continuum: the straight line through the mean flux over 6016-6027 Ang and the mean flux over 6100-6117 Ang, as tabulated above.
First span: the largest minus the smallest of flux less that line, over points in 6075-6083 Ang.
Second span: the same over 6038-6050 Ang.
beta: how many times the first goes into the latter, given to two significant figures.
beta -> 1.3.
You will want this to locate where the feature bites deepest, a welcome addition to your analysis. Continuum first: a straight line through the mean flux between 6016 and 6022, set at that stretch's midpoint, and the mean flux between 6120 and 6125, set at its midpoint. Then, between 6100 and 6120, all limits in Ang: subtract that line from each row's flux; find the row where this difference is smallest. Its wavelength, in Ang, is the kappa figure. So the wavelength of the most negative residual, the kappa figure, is 6115.44 Ang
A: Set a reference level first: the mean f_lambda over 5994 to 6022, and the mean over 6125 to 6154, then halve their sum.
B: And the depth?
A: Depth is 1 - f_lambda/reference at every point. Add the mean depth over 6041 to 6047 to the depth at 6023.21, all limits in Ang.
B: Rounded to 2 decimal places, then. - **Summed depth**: 0.11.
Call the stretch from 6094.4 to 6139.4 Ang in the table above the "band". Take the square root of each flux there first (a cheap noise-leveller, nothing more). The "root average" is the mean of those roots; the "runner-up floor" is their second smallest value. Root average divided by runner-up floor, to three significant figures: 1.03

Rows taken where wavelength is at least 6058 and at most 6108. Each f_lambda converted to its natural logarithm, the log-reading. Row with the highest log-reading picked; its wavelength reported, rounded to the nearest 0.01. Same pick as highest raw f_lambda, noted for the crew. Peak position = 6064.96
